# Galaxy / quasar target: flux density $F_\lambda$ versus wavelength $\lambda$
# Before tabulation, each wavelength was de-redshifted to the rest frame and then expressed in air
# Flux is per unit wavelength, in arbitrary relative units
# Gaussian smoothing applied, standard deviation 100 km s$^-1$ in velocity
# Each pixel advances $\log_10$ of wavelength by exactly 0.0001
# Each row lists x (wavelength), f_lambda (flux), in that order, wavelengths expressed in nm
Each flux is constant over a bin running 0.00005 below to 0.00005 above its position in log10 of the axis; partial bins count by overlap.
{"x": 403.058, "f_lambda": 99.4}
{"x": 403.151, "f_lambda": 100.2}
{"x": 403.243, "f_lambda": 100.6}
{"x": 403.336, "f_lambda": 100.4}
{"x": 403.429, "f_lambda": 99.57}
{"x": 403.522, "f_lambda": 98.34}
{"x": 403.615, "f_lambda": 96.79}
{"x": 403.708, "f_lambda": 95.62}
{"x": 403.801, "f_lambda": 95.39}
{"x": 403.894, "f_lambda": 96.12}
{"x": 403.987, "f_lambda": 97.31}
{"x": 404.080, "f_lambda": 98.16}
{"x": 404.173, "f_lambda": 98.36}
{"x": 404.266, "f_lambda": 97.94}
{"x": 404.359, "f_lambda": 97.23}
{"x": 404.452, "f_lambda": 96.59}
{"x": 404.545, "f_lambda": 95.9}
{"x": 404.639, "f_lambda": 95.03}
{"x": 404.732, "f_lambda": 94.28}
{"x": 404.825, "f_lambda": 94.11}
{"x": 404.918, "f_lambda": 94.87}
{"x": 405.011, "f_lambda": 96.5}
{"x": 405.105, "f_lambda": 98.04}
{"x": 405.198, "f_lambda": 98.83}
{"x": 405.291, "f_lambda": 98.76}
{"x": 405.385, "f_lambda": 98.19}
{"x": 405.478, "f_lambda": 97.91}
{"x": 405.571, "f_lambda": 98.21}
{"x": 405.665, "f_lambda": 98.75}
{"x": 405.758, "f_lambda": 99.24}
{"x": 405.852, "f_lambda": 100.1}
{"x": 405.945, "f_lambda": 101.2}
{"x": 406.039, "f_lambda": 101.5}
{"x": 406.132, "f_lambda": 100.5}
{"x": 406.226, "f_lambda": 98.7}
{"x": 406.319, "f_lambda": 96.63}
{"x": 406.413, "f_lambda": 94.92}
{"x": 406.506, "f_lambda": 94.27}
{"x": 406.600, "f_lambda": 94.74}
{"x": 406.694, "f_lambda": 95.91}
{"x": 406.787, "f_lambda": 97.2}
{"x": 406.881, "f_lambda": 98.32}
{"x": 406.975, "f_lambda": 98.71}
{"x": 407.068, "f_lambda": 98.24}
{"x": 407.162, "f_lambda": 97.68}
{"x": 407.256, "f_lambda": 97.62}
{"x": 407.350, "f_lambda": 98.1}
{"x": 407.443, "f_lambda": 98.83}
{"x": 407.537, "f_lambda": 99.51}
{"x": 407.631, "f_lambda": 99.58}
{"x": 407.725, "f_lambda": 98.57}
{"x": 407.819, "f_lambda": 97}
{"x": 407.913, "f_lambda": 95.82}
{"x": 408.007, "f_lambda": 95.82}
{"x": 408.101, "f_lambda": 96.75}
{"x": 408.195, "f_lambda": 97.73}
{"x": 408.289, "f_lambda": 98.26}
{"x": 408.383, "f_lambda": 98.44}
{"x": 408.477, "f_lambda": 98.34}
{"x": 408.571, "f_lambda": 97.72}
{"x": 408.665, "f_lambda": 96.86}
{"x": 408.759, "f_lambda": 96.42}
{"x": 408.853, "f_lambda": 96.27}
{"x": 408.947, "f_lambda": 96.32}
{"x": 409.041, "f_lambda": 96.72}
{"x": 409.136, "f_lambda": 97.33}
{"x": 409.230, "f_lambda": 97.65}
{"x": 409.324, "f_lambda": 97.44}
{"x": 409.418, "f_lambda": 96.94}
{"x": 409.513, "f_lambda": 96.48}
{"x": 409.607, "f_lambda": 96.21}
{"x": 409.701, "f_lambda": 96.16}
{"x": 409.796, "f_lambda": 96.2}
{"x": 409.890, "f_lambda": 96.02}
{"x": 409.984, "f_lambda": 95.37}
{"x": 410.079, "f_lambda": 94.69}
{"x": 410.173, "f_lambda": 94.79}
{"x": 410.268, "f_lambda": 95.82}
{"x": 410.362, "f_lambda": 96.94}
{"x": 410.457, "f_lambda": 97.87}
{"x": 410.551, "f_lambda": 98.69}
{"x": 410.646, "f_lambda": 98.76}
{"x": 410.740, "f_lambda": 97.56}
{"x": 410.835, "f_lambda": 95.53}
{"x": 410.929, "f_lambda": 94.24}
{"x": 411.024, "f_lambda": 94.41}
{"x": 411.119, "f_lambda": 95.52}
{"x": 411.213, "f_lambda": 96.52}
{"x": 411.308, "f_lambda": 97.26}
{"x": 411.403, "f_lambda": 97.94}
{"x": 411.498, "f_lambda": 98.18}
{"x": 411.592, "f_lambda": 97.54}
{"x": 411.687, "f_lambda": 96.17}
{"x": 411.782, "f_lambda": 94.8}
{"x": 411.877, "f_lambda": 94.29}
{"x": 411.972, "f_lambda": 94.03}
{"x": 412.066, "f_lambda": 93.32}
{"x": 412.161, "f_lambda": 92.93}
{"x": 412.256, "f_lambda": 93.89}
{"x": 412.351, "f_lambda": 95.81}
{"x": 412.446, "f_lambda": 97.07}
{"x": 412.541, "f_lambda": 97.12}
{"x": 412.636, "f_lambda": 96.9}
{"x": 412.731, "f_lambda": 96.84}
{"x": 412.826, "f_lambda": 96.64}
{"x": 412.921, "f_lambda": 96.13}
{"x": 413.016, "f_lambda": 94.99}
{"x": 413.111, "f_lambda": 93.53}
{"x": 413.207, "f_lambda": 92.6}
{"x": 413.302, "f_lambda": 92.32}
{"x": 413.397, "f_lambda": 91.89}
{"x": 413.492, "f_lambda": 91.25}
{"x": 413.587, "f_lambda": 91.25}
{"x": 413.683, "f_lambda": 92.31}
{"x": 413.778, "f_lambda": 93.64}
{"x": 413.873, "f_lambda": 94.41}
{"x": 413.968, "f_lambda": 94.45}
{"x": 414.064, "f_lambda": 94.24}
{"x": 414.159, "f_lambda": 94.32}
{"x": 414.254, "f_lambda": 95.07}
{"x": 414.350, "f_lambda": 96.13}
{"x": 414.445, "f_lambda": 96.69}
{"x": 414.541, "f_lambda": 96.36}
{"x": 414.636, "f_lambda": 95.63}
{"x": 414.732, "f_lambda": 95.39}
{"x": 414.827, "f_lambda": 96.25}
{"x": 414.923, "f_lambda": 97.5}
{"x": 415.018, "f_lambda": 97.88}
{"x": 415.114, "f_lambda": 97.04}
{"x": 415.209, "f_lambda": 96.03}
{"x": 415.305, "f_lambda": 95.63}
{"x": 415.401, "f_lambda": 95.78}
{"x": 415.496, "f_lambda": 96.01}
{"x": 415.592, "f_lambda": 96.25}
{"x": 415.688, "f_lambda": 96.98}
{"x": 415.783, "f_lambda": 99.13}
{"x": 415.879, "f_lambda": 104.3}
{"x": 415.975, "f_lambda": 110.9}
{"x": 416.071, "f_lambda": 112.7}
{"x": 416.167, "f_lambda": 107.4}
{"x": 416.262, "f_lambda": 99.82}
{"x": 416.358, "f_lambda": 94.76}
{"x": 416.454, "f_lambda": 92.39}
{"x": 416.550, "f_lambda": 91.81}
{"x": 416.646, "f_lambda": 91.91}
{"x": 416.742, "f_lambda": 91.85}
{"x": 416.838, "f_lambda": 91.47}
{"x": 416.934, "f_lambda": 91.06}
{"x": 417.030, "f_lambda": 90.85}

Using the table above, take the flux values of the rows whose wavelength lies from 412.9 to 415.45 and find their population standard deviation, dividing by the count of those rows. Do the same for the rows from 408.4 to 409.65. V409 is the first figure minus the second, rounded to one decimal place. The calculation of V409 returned 1.2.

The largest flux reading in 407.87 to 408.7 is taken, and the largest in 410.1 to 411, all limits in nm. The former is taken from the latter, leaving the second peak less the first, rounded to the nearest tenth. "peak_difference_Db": 0.3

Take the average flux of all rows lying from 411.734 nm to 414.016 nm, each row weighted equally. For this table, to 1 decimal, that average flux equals 94.3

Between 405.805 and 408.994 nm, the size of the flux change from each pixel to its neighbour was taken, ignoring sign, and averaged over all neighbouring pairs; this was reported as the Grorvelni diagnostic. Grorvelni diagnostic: 0.75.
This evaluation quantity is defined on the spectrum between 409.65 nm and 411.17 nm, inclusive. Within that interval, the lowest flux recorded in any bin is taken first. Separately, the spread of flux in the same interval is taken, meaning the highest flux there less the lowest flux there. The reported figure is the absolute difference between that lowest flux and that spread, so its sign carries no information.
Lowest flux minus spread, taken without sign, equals 89.7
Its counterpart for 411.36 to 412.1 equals 88.5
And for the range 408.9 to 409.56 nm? 95.0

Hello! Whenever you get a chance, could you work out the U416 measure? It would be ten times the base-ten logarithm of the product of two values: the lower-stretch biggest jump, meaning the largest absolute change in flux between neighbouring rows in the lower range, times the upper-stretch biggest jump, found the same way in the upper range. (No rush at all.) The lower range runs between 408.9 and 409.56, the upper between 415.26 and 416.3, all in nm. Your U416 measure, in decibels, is 6.6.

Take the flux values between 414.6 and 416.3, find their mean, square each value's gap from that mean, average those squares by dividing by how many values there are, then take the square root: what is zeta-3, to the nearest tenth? 5.3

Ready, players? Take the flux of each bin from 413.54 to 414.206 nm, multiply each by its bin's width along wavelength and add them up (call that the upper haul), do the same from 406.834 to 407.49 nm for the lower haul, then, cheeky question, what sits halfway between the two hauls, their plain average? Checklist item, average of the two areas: 63.4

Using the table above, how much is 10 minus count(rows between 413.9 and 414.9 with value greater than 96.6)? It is 9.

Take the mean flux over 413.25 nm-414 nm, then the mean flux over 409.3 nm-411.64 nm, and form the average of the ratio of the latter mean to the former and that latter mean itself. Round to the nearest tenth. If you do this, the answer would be 48.8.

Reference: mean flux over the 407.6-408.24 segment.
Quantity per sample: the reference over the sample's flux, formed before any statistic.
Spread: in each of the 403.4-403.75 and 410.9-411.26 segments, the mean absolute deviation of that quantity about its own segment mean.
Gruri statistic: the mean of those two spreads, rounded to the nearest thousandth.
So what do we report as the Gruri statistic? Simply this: 0.012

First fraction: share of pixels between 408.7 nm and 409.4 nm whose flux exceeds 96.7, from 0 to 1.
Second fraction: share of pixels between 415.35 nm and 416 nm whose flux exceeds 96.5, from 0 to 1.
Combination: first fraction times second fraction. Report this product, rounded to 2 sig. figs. 0.33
